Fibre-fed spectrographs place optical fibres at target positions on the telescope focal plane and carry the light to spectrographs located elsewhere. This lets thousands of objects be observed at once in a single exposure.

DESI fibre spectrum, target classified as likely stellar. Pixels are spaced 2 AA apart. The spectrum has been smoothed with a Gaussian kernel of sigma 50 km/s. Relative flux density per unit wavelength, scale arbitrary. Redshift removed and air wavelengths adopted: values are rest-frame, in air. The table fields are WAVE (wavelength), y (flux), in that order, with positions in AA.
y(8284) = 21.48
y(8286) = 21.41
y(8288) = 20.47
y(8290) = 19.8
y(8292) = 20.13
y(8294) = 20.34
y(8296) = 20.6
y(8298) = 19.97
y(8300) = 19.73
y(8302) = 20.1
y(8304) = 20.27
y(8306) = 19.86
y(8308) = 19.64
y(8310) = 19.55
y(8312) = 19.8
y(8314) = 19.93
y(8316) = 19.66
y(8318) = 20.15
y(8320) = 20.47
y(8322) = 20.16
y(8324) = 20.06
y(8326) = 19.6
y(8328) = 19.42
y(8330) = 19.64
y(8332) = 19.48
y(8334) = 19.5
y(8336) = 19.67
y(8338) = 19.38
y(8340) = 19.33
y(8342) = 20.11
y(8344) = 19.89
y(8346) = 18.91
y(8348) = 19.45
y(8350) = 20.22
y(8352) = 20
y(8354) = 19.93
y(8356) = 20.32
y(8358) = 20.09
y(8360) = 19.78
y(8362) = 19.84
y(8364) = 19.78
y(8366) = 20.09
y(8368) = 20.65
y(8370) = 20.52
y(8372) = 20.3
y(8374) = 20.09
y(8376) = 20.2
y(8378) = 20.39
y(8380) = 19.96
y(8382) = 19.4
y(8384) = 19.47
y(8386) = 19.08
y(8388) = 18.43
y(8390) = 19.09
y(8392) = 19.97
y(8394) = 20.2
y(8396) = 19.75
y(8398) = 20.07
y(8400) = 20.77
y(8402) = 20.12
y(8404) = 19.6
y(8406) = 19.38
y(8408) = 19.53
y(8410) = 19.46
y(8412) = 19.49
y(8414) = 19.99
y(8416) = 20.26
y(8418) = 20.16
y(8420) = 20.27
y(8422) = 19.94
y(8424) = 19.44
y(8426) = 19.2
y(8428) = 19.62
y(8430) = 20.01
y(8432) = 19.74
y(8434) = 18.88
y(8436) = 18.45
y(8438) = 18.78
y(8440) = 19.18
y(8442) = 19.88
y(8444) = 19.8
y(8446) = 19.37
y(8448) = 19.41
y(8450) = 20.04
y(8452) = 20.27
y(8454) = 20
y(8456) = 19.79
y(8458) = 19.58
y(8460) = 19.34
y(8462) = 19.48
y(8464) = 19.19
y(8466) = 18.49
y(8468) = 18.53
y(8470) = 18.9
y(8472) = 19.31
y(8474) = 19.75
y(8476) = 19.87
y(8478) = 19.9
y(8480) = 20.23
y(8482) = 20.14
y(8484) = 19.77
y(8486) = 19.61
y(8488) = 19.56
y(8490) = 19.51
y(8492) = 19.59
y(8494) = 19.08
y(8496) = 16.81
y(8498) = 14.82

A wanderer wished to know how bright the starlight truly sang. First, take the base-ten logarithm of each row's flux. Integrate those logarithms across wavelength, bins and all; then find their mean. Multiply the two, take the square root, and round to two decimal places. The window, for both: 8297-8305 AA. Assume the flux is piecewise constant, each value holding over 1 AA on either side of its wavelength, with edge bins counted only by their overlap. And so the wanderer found 3.68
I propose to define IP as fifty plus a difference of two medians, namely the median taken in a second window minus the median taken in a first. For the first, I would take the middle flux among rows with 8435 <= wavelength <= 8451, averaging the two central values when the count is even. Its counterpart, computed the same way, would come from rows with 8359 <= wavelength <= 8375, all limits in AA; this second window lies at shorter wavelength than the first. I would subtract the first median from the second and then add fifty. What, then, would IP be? 50.7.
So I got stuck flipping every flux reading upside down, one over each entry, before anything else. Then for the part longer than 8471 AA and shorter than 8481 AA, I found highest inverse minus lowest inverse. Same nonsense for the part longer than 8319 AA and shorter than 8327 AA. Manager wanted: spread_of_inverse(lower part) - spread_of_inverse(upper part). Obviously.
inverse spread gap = 0.000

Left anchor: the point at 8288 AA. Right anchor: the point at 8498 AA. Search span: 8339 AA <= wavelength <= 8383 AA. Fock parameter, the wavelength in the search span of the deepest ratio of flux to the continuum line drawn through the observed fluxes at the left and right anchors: 8346 AA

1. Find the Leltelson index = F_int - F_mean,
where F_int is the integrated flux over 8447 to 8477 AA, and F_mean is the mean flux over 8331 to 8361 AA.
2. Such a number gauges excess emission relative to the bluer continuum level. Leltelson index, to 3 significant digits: 564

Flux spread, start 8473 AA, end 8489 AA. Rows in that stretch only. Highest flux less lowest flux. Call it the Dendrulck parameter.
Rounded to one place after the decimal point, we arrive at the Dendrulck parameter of 0.7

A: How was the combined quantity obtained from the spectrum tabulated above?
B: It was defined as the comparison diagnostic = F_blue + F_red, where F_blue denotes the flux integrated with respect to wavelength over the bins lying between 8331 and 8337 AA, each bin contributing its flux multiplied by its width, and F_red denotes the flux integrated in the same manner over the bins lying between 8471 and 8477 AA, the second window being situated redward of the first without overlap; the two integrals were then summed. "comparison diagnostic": 235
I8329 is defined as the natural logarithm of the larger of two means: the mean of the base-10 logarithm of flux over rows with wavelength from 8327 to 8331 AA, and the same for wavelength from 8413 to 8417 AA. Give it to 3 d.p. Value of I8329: 0.265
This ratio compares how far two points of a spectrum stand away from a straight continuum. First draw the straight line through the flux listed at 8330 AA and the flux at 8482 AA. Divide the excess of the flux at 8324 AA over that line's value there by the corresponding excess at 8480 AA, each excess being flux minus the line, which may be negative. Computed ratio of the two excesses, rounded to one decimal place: 4.6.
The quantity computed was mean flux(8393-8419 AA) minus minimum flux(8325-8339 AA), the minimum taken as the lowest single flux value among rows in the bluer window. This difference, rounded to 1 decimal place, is 0.5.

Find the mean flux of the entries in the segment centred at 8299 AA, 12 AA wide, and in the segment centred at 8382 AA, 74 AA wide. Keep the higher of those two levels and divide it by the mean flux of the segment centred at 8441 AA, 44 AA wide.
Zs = 1.03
